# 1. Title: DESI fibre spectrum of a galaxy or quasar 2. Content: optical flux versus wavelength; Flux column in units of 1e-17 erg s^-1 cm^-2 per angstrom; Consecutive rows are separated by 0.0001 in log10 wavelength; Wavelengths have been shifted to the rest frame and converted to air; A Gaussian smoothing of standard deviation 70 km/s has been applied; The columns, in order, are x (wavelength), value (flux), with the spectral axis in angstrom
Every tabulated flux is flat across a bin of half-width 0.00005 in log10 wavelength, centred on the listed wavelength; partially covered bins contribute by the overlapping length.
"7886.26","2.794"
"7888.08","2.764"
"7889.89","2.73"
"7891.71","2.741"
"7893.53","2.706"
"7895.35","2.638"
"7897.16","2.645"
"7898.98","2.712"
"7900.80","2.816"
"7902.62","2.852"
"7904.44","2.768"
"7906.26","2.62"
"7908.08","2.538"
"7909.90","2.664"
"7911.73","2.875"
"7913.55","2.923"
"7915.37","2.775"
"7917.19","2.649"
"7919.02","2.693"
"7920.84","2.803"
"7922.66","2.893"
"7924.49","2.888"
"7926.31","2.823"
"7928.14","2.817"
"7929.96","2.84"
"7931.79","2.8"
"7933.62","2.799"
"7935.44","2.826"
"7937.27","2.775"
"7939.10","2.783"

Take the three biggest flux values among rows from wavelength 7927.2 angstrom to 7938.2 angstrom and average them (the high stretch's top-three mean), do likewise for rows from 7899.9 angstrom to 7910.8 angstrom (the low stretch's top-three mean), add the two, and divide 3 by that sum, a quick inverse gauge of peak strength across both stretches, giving 0.532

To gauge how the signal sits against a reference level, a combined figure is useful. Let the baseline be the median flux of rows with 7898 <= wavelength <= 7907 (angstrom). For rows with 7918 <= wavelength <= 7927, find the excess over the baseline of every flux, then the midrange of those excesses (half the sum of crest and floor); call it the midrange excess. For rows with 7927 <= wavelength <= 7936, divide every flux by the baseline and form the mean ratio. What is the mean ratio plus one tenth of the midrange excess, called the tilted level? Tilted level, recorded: 1.020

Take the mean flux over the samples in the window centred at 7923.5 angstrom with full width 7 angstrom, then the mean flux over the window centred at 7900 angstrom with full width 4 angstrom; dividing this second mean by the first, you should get 0.969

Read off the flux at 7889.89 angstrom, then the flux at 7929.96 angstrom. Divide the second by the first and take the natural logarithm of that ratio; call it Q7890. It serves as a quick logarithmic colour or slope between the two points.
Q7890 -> 0.040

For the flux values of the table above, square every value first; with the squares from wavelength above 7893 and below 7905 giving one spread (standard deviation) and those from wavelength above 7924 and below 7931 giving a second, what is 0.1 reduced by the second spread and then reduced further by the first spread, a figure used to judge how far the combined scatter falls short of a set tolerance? -0.5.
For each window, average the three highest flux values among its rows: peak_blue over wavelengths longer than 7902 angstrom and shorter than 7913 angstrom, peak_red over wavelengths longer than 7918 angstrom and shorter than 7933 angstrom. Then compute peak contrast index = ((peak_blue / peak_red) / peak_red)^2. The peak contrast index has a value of 0.118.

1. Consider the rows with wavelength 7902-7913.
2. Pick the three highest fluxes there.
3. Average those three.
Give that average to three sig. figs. 2.83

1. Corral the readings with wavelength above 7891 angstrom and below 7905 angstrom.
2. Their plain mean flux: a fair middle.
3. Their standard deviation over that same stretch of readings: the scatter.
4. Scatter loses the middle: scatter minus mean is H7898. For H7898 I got -2.66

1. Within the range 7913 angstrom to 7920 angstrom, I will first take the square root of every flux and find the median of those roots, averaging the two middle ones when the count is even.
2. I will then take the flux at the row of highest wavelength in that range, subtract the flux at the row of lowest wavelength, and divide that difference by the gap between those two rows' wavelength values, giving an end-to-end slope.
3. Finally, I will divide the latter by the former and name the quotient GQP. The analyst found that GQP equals -0.025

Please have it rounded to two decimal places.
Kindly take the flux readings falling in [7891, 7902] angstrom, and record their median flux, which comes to 2.71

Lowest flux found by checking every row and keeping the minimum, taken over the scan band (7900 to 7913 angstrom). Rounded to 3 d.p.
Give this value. 2.538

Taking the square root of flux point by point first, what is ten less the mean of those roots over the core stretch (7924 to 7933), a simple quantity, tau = 8.32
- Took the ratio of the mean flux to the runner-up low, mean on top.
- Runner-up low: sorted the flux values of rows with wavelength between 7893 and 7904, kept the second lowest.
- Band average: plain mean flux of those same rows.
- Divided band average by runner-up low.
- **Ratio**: 1.03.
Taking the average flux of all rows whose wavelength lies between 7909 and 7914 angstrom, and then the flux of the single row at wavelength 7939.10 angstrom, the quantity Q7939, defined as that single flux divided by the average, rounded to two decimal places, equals 0.99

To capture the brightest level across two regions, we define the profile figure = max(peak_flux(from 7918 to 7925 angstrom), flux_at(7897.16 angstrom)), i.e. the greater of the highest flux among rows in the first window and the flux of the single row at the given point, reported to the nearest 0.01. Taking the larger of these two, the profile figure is 2.89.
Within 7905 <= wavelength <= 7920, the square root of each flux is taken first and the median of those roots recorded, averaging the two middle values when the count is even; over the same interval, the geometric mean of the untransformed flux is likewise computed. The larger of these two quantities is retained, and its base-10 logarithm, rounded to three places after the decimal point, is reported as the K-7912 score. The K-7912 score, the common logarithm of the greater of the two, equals 0.434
